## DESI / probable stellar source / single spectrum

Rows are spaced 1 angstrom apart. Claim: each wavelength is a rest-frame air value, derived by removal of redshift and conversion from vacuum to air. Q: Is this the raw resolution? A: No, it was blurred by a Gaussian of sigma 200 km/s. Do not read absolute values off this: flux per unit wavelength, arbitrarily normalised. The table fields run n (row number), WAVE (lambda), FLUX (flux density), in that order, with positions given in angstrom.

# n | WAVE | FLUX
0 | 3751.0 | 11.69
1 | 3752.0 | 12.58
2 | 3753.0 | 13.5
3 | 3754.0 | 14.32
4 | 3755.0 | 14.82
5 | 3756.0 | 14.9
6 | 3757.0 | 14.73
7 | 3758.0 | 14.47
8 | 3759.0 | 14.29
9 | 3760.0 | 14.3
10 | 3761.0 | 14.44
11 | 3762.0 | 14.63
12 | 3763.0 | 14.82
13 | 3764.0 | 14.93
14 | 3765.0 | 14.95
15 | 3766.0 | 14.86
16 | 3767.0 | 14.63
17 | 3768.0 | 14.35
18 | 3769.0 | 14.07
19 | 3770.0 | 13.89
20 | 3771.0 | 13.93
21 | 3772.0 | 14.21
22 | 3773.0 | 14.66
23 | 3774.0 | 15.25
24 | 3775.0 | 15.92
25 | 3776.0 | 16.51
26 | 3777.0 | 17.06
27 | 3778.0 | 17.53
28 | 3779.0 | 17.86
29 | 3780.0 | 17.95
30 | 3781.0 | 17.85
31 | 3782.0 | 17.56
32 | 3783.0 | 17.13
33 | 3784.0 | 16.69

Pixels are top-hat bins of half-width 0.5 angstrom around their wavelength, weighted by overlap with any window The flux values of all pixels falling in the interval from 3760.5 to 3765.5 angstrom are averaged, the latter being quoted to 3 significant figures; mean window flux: 14.8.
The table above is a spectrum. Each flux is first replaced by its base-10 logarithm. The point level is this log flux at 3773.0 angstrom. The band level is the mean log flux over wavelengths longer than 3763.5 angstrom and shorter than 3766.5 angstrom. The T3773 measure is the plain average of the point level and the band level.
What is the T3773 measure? 1.17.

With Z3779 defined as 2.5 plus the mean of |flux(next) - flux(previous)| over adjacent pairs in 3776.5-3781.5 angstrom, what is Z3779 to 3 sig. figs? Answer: 2.75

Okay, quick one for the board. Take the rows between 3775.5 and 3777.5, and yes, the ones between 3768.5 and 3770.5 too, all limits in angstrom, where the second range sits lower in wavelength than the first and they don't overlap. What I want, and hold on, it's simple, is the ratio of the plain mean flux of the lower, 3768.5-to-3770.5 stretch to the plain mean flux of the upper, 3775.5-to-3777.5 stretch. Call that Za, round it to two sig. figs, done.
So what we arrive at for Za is 0.83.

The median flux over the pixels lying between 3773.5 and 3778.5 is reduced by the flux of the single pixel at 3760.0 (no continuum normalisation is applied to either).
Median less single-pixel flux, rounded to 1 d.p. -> 2.2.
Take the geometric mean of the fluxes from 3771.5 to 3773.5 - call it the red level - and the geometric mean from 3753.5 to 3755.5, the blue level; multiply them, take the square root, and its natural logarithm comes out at 2.67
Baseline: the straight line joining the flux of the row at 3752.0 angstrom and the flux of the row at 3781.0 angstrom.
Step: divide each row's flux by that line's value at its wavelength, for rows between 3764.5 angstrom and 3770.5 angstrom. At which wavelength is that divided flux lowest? 3770.0 angstrom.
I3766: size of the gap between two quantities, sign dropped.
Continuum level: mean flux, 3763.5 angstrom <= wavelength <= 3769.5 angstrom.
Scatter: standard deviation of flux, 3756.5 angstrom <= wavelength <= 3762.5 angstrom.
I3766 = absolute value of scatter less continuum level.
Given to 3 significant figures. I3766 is 14.5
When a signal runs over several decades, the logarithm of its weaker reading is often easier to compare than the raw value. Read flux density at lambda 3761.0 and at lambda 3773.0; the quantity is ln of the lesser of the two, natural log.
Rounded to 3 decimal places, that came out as 2.670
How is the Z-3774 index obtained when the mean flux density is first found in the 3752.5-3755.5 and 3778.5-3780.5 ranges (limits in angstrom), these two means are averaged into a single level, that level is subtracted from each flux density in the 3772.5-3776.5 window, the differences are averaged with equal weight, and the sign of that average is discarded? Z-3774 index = 0.47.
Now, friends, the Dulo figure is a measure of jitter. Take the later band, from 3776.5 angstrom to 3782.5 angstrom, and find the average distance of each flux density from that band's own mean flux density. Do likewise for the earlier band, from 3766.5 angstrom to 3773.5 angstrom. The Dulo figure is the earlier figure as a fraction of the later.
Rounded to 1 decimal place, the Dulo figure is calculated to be 1.0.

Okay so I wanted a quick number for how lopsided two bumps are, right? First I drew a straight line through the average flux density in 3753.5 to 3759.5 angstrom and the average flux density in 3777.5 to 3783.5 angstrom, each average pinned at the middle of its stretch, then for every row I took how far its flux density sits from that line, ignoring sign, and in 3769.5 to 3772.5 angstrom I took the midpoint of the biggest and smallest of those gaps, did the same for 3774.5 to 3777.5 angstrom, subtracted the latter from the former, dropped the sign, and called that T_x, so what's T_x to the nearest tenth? 1.8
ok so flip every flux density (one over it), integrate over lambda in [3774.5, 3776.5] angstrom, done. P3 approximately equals 0.12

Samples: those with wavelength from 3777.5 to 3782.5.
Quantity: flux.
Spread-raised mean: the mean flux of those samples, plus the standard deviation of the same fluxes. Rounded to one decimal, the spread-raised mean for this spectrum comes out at 17.9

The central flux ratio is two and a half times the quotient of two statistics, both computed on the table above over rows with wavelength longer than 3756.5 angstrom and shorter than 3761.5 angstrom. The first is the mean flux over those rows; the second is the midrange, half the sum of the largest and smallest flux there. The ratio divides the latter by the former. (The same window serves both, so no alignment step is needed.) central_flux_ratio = 2.51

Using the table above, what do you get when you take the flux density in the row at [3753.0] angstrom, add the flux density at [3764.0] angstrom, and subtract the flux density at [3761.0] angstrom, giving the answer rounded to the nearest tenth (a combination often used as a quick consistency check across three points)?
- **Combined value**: 14.0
